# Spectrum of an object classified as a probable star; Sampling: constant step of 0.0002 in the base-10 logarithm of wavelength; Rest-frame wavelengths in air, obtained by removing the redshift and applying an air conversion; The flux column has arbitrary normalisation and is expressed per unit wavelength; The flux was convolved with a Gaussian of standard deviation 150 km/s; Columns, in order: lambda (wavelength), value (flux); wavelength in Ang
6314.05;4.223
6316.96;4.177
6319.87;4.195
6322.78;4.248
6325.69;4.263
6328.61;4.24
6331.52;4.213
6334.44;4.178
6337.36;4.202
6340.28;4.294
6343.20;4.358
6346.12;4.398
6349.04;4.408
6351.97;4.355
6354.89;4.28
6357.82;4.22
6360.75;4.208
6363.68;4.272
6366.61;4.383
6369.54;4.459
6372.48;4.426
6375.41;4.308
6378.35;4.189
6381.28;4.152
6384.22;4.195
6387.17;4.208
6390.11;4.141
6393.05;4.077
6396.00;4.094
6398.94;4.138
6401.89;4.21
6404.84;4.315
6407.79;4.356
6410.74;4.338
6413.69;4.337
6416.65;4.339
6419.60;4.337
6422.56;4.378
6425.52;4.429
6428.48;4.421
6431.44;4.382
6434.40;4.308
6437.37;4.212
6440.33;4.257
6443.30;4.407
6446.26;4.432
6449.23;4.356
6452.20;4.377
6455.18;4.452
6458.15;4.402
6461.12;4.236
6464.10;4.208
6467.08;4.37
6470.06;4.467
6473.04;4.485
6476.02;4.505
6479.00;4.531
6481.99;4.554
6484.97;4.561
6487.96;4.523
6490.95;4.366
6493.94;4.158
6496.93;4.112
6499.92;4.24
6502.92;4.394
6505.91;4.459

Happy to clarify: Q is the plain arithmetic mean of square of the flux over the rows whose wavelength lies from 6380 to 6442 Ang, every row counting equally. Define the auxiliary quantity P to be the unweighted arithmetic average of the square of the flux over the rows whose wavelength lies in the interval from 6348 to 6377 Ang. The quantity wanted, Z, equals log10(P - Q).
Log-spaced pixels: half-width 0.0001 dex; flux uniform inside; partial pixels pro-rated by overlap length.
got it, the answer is -0.26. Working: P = 18.8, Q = 18.2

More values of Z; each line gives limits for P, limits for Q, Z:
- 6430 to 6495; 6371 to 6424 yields 0.07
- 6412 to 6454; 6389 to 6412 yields 0.10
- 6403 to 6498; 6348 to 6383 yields -0.23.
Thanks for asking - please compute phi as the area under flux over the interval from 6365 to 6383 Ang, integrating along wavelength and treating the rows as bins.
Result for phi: 77.7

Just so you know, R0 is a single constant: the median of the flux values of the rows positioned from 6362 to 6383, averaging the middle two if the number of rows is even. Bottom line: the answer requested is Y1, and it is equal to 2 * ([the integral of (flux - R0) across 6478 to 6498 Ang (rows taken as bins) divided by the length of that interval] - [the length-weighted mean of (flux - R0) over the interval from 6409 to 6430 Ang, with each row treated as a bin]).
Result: 0.07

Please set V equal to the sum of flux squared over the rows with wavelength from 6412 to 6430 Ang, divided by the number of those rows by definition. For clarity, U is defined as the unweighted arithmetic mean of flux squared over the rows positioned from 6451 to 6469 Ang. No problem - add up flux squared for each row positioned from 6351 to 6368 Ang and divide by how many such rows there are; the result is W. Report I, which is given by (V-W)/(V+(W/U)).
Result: 0.037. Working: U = 18.9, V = 19.1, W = 18.4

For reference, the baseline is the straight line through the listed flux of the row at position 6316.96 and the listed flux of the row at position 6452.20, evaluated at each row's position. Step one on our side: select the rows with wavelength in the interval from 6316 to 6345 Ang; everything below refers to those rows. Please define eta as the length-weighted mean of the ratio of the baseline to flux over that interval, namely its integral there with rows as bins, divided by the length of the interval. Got 0.99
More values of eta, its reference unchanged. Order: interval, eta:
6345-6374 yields 0.98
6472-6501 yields 1.01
